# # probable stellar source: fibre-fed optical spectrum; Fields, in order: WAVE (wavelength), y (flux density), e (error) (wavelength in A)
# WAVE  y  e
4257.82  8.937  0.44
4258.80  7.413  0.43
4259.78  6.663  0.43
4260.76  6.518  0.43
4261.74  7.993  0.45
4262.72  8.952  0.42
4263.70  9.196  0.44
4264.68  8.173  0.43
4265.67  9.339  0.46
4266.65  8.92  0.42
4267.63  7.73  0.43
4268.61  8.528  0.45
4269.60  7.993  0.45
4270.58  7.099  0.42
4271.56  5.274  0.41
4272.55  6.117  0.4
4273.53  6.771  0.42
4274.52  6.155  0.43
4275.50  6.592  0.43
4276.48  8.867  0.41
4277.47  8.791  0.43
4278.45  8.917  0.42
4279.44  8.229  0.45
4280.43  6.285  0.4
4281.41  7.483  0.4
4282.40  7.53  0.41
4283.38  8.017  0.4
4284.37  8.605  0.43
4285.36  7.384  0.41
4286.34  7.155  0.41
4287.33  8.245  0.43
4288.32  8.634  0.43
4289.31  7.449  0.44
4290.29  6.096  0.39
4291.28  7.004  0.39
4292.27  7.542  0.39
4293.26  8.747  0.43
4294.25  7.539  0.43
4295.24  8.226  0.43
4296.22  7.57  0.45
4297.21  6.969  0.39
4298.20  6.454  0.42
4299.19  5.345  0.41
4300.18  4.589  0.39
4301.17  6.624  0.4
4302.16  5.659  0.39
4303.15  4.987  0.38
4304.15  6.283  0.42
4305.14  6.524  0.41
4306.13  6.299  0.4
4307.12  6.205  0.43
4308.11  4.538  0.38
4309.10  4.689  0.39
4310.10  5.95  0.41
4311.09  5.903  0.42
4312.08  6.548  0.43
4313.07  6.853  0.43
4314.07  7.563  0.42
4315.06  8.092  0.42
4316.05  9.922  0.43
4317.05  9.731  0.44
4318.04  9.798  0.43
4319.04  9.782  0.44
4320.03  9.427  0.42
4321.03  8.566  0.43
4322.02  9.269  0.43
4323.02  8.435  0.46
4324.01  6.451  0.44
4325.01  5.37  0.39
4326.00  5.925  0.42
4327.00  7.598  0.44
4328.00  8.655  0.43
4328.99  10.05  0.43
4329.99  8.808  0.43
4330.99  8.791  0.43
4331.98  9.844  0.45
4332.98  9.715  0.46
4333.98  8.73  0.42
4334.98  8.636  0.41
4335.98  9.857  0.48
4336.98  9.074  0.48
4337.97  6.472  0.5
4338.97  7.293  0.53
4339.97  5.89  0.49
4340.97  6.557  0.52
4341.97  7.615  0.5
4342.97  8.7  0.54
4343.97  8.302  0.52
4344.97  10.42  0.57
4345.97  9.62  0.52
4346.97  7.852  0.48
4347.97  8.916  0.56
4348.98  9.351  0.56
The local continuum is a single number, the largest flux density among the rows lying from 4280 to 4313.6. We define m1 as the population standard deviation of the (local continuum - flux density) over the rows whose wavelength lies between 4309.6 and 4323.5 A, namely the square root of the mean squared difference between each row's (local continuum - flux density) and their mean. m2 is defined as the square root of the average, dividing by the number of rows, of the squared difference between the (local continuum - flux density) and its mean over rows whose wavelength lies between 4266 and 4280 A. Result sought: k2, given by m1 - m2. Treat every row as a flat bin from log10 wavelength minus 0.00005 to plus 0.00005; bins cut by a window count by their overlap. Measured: 0.24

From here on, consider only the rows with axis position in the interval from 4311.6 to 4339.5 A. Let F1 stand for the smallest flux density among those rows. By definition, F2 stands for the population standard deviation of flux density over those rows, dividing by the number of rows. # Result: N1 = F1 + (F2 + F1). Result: 12.1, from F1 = 5.37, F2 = 1.35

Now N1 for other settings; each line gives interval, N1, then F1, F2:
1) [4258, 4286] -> 11.6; 5.274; 1.07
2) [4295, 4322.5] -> 10.8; 4.538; 1.68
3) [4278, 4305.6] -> 10.3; 4.589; 1.13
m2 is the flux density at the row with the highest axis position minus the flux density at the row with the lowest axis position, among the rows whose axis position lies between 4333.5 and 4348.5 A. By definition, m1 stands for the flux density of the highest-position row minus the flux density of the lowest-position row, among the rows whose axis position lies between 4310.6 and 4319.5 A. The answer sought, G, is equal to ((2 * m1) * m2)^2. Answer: 2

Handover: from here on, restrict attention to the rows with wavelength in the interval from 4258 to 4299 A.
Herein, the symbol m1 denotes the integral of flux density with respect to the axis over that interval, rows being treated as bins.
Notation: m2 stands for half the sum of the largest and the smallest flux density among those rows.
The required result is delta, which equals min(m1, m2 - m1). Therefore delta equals -306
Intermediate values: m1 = 313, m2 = 7.3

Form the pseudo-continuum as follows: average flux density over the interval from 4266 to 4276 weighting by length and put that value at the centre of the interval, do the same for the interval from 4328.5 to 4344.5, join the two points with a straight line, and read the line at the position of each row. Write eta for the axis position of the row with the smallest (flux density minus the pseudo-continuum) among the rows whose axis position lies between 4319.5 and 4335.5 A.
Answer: 4325.01 A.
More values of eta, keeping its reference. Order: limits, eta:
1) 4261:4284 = 4271.56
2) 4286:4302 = 4300.18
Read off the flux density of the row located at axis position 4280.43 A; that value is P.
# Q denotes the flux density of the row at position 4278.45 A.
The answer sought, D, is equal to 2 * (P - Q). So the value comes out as -5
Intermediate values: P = 6.285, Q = 8.917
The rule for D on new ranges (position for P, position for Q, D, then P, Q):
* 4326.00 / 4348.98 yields -7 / 5.925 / 9.351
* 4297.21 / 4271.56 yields 3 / 6.969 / 5.274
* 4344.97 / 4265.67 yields 2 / 10.42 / 9.339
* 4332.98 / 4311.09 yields 8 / 9.715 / 5.903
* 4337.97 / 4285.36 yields -2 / 6.472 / 7.384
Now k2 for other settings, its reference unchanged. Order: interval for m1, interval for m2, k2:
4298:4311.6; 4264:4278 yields -0.49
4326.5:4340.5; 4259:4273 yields 0.03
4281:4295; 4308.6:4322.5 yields -1.00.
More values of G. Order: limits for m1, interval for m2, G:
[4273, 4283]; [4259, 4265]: 5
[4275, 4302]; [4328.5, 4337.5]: 0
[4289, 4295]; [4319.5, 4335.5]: 0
